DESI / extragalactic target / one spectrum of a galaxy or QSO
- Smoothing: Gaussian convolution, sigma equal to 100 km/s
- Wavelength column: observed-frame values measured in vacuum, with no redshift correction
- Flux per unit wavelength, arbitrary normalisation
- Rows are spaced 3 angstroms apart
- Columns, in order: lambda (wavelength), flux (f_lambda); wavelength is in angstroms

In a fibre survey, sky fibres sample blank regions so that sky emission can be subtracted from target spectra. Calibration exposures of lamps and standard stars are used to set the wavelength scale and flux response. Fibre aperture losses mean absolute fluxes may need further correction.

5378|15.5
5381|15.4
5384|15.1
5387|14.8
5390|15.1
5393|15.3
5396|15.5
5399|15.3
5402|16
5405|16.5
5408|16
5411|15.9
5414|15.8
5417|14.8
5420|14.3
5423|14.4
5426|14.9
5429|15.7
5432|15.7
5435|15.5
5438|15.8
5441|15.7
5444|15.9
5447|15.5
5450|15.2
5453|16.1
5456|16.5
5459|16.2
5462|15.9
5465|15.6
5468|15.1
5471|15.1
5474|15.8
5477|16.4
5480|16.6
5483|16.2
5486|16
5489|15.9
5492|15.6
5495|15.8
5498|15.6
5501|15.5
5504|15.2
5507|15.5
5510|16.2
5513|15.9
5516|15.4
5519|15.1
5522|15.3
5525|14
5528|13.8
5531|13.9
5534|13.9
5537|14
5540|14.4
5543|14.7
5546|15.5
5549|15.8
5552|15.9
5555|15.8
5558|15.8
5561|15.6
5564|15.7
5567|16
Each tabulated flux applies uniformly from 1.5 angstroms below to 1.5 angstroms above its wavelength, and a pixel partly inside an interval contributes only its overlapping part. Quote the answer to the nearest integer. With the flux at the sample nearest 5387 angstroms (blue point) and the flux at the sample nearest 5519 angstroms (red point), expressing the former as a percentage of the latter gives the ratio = 98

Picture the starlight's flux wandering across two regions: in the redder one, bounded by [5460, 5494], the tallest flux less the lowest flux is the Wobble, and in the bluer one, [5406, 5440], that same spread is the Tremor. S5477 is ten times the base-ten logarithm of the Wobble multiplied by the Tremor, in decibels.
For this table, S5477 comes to 4.1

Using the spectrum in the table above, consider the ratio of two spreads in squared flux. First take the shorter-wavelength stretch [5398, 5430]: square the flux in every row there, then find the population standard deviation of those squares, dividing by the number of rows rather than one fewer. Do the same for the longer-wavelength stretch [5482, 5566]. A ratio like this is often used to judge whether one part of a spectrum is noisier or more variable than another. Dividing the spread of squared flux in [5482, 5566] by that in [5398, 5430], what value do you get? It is 1.1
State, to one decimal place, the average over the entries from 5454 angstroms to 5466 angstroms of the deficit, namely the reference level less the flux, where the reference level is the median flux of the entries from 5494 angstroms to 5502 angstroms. -0.5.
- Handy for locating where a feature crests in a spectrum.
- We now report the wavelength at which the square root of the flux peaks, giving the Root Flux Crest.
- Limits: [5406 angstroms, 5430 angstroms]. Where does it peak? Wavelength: 5408 angstroms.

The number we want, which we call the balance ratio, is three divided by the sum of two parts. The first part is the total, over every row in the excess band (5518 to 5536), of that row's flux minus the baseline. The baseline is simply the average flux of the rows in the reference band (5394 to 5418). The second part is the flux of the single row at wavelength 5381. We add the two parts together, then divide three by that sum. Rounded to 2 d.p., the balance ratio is 0.43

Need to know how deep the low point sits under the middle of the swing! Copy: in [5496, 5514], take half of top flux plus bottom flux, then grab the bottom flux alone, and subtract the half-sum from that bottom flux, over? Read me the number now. -0.50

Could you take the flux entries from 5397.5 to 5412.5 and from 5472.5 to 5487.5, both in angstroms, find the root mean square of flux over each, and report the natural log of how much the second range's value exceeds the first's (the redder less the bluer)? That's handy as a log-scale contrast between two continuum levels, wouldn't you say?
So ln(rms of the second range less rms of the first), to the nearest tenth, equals -1.4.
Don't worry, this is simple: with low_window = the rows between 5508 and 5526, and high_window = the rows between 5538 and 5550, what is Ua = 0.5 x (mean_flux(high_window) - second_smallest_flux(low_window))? 0.0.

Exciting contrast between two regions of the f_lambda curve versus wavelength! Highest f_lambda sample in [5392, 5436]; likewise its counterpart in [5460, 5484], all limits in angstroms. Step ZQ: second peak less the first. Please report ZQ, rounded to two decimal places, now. 0.10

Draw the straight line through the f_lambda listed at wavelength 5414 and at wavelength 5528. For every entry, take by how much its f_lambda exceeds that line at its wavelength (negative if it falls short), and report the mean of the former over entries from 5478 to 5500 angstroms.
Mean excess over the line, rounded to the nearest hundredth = 1.47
